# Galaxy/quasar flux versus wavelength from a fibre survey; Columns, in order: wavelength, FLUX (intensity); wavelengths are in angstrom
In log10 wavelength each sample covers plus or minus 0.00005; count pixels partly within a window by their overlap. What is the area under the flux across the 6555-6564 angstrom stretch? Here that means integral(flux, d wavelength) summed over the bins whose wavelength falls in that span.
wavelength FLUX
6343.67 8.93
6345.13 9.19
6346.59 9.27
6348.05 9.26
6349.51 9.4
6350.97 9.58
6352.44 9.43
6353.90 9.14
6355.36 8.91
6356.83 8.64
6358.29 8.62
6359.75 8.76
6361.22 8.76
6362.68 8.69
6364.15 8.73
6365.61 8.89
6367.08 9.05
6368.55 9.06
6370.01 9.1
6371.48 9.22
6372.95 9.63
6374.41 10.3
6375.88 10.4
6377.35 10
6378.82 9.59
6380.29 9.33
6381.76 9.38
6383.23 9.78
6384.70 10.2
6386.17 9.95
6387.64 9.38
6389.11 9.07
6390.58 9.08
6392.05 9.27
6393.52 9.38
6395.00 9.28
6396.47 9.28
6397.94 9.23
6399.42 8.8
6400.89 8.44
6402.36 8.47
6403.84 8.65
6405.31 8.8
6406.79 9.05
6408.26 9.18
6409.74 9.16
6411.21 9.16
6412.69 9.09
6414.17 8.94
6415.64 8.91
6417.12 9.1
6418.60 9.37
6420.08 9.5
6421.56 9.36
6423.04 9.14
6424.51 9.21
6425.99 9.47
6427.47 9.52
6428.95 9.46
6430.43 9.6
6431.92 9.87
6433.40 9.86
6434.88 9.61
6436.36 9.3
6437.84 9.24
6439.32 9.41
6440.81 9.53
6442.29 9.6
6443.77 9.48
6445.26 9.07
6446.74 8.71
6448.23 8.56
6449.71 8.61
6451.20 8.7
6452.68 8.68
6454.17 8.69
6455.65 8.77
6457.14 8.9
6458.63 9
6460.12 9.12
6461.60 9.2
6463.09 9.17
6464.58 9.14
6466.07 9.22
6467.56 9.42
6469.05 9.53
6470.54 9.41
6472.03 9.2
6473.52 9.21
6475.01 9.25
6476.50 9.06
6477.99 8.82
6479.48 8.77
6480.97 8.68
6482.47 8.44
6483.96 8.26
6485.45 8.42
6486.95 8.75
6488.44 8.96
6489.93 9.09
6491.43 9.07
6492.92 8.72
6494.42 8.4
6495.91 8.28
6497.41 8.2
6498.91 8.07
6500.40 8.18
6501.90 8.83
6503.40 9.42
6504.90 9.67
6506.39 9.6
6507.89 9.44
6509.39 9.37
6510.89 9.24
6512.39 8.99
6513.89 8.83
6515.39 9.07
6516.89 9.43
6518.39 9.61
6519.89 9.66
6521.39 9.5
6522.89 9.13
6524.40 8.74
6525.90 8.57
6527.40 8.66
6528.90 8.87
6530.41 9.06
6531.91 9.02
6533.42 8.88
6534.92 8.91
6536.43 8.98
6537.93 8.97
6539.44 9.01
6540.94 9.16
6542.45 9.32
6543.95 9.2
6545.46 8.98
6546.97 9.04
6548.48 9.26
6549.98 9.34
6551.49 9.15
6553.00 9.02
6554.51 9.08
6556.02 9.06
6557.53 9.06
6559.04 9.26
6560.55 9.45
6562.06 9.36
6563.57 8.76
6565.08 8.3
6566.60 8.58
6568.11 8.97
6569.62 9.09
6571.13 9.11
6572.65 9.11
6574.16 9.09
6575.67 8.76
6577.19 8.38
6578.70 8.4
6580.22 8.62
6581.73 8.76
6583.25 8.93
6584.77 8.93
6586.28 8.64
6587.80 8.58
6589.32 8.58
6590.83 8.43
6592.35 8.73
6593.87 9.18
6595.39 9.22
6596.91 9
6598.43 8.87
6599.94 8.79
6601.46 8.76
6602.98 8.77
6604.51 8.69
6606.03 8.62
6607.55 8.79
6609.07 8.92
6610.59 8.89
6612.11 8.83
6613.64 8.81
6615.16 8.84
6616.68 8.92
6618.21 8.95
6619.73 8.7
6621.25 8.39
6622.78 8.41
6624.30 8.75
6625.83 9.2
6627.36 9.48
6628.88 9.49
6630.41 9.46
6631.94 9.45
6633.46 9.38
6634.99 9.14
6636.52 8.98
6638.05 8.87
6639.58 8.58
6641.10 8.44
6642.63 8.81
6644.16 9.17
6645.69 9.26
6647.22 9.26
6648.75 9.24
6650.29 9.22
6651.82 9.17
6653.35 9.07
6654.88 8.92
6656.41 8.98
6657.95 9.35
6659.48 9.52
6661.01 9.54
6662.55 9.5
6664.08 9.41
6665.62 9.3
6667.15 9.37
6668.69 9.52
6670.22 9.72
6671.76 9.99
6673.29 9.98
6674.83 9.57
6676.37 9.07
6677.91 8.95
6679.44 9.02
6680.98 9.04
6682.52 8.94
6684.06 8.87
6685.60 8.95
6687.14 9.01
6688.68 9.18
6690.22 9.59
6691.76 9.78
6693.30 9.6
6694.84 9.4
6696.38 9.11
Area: 83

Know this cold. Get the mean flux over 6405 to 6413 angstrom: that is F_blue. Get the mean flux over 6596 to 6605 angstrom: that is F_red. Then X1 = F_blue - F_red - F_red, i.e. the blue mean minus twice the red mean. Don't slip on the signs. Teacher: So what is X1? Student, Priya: -8.6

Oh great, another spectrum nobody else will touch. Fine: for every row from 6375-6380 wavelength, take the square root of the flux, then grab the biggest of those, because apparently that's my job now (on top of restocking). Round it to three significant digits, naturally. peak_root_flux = 3.22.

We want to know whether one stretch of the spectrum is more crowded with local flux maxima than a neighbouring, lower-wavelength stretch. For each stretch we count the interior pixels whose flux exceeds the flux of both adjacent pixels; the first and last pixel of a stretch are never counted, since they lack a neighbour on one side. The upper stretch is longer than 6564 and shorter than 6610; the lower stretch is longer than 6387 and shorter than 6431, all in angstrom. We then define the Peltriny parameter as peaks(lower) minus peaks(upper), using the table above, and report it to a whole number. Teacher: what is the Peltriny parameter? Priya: 2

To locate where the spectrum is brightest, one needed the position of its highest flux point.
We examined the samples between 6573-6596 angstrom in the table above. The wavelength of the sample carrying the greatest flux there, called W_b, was 6595.39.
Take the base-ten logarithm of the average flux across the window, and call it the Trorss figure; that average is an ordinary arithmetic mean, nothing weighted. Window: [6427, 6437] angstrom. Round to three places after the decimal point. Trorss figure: 0.982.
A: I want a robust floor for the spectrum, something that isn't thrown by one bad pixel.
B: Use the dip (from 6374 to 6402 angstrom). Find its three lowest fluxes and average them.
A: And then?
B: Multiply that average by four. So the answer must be 35.1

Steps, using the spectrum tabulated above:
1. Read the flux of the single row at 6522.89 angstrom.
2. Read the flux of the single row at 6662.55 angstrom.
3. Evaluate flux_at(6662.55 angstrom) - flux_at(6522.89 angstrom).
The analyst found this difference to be 0.4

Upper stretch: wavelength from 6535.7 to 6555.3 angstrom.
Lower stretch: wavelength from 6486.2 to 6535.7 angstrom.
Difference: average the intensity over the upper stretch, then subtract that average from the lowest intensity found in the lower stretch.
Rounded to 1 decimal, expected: -1.0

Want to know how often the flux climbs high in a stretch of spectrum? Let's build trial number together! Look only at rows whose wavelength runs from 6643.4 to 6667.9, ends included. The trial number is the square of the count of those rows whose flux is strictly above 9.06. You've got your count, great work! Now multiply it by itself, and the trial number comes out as 196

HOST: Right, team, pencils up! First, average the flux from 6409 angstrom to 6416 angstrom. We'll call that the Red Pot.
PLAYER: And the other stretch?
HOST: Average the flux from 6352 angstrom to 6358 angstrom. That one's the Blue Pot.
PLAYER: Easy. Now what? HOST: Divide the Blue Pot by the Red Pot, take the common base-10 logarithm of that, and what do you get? 0.00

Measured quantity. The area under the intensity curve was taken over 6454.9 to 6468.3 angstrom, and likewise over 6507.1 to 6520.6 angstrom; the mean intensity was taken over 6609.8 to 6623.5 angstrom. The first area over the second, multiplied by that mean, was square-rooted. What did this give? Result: 2.92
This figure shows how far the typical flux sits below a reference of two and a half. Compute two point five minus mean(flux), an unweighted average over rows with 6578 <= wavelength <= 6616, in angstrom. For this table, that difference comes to -6.28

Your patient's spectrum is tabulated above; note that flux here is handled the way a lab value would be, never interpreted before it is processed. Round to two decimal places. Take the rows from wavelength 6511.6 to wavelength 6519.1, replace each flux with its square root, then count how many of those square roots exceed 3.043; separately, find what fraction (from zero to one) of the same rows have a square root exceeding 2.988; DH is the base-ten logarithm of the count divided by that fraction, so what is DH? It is 0.40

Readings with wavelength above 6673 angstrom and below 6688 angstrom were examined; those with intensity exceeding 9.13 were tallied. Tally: 2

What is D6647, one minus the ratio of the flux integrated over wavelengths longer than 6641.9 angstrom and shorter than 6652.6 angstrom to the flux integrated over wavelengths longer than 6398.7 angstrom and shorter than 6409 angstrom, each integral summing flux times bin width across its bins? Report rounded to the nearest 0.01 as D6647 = -0.08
